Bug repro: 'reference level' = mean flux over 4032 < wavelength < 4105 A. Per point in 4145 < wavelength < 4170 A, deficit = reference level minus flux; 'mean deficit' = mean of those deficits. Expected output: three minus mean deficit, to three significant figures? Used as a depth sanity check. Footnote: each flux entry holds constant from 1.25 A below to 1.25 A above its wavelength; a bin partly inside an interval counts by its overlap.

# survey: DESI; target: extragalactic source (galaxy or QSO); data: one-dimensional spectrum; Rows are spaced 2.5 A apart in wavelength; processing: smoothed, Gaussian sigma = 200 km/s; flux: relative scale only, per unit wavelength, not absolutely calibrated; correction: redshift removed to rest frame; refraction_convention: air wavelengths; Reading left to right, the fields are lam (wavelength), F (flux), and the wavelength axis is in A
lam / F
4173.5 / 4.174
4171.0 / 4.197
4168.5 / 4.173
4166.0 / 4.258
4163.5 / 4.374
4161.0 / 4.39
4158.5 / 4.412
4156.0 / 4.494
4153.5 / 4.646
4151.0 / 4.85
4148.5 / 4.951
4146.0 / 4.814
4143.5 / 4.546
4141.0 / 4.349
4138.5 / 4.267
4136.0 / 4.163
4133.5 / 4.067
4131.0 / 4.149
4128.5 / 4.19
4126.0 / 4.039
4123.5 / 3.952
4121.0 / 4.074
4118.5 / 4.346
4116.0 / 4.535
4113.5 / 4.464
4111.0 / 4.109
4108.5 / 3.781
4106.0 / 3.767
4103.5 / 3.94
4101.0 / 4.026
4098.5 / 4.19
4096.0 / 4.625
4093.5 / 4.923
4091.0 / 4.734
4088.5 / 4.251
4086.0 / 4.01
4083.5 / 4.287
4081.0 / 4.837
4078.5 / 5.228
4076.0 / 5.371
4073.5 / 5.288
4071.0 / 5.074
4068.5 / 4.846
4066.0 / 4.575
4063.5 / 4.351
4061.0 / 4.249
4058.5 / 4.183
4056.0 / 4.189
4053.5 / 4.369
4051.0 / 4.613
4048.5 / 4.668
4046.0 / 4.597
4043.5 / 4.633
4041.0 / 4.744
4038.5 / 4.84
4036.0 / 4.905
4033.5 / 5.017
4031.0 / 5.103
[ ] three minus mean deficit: 2.93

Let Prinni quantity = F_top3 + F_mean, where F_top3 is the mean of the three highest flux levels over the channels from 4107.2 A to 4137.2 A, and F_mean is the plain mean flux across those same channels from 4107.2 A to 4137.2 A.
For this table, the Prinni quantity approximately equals 8.6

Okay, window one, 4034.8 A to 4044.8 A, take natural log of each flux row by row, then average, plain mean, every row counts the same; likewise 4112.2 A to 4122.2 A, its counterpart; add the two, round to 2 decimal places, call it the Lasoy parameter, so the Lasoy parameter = 3.03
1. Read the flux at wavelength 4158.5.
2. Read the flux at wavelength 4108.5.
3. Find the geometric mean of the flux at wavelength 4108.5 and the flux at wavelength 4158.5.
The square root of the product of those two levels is 4.08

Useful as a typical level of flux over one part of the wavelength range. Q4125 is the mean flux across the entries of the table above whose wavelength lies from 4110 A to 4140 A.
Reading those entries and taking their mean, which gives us 4.2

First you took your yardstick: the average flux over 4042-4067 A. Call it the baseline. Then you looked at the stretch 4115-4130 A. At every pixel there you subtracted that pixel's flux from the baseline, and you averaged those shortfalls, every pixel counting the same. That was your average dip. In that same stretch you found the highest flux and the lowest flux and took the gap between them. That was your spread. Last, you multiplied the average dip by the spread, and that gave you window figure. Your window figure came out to 0.15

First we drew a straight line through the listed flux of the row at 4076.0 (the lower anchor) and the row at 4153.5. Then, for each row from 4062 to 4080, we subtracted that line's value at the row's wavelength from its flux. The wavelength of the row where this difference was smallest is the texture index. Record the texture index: 4063.5 A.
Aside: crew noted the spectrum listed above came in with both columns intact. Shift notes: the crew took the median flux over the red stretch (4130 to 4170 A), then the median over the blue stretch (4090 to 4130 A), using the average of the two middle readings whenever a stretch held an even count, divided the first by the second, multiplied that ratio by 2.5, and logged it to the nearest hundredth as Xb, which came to 2.64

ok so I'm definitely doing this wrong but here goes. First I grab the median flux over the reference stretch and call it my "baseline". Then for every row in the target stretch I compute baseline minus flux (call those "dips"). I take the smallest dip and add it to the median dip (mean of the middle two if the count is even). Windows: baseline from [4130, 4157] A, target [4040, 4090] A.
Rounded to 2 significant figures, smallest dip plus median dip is -0.99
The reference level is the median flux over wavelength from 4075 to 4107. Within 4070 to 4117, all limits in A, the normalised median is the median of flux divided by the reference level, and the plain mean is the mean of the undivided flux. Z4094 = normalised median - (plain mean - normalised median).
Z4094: -2.41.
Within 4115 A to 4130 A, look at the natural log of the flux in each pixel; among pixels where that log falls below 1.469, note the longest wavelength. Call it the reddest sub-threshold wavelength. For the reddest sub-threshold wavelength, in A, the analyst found 4128.5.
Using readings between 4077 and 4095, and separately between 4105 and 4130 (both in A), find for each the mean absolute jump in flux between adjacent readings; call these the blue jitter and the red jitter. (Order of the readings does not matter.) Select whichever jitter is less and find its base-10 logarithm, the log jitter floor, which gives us -0.75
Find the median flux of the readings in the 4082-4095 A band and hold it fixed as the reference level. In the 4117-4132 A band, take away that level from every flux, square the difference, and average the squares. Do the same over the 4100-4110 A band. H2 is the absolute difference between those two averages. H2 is 0.14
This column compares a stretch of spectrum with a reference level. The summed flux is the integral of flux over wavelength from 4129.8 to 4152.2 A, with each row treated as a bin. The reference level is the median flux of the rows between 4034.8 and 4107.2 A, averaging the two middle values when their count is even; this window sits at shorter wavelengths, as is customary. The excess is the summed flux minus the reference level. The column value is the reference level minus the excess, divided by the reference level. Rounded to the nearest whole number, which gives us -20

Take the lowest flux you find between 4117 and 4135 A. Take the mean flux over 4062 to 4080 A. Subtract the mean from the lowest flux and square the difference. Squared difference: 1.0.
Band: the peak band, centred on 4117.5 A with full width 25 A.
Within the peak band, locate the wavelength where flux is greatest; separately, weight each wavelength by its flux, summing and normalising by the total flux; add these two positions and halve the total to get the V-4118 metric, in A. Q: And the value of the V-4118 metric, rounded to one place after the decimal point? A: 4116.7 A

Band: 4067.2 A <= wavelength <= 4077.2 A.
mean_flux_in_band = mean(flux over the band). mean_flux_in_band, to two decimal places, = 5.14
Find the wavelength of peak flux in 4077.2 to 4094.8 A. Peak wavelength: 4078.5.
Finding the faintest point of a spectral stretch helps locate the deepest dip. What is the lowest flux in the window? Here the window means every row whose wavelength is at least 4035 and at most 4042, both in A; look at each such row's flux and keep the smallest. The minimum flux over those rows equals 4.744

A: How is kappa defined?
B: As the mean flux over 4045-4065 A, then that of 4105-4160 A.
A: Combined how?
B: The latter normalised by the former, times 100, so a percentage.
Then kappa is 98.1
